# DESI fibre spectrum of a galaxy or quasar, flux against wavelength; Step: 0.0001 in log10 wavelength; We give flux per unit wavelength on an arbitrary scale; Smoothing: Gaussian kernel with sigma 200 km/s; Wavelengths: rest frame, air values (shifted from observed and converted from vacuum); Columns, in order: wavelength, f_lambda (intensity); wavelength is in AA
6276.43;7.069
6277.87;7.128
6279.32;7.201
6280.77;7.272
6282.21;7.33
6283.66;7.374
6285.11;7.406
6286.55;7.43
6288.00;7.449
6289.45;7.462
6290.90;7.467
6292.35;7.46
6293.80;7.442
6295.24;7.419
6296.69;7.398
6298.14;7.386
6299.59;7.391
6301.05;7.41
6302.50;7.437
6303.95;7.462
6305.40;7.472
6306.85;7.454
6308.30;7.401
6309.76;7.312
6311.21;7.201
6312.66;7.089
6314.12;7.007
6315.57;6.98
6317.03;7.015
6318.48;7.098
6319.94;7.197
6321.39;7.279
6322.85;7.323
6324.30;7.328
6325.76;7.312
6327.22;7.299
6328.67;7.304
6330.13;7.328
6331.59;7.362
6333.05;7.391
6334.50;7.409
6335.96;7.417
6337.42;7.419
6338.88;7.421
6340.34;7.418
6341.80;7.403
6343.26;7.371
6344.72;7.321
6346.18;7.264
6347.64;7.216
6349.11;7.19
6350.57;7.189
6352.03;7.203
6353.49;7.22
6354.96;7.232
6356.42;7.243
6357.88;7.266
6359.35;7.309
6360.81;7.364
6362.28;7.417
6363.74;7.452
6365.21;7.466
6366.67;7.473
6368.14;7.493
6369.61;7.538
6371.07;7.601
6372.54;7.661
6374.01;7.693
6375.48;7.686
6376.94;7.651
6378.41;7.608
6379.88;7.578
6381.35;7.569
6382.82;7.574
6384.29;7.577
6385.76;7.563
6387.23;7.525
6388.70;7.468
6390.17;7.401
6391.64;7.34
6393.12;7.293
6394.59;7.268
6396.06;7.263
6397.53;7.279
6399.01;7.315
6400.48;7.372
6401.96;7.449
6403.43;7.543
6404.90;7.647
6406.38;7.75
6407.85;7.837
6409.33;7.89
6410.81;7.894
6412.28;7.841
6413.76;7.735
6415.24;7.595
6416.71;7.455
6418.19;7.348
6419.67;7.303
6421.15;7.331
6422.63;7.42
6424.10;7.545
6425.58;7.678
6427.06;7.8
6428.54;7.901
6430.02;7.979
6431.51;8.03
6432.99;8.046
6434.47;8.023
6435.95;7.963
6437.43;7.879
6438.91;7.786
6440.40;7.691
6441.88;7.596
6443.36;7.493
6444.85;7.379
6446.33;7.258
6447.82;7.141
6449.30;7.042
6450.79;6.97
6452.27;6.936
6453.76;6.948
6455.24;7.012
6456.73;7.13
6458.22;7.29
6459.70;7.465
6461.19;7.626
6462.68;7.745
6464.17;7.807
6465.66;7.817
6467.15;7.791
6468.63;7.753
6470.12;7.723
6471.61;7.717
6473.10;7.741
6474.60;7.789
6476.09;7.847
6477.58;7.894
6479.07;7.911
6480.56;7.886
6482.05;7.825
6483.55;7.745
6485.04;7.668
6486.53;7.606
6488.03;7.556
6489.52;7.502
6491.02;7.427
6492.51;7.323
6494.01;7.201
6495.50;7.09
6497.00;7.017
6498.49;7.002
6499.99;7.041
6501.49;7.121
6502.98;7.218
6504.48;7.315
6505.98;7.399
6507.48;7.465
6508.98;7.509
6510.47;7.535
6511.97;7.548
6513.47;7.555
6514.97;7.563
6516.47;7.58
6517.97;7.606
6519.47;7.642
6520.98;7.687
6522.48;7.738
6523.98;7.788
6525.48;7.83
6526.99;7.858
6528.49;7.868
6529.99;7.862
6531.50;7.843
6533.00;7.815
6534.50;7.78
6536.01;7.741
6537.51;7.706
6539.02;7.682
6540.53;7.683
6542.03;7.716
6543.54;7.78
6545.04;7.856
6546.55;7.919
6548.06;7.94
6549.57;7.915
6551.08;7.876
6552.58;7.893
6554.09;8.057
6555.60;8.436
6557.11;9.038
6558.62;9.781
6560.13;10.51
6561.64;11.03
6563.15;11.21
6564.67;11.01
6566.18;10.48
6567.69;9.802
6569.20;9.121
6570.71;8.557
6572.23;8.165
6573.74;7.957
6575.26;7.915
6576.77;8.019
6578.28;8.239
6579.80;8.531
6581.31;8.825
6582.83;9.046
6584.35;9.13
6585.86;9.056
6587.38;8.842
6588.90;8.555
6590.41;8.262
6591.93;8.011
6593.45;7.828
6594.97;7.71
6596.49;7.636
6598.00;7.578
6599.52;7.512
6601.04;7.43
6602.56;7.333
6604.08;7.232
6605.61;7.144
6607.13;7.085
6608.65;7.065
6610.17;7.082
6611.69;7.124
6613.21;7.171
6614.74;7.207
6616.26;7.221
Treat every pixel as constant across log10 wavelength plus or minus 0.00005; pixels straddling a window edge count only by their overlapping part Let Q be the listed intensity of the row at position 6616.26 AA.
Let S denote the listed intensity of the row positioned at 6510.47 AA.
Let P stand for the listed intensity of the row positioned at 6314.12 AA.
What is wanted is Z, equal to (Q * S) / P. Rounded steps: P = 7.007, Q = 7.221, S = 7.535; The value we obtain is 7.8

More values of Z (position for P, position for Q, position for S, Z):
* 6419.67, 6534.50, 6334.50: 7.9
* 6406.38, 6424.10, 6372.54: 7.5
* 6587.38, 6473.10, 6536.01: 6.8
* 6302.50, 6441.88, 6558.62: 10.0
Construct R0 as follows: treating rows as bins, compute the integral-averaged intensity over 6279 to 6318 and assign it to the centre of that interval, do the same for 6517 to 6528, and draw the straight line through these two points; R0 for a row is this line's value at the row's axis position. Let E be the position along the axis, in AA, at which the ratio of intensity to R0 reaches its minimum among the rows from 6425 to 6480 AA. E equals 6452.27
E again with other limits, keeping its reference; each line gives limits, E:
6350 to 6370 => 6350.57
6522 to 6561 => 6540.53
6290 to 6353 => 6315.57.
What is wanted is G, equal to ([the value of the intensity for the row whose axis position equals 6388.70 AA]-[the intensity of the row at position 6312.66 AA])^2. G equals 0.1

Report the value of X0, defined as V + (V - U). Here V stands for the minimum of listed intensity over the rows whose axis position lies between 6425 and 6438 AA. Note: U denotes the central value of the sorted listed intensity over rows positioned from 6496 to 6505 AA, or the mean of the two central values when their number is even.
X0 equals 8.3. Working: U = 7.1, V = 7.678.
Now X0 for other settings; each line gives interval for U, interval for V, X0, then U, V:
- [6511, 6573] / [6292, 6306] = 6.9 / 7.9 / 7.386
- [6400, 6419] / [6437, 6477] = 6.2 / 7.6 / 6.936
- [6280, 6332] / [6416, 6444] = 7.2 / 7.4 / 7.303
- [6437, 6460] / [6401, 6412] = 7.6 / 7.3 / 7.449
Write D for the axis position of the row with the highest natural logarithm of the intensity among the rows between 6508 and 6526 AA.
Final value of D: 6525.48 AA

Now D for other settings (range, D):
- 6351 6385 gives 6374.01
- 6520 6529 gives 6528.49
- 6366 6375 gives 6374.01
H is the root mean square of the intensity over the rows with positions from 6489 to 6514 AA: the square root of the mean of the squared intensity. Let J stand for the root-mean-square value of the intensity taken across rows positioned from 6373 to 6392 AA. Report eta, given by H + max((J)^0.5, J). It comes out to 14.9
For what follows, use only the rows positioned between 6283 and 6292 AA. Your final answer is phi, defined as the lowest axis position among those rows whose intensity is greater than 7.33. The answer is 6283.66 AA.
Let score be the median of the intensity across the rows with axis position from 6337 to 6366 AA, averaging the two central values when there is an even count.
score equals 7.3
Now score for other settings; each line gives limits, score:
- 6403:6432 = 7.7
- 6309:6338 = 7.3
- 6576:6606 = 8.0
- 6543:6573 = 8.5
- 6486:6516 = 7.4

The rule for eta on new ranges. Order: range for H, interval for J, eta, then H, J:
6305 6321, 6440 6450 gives 14.6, 7.20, 7.37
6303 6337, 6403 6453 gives 14.9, 7.28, 7.62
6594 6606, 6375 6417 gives 15.0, 7.45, 7.55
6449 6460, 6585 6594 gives 15.5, 7.10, 8.44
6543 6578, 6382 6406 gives 16.4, 8.96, 7.43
